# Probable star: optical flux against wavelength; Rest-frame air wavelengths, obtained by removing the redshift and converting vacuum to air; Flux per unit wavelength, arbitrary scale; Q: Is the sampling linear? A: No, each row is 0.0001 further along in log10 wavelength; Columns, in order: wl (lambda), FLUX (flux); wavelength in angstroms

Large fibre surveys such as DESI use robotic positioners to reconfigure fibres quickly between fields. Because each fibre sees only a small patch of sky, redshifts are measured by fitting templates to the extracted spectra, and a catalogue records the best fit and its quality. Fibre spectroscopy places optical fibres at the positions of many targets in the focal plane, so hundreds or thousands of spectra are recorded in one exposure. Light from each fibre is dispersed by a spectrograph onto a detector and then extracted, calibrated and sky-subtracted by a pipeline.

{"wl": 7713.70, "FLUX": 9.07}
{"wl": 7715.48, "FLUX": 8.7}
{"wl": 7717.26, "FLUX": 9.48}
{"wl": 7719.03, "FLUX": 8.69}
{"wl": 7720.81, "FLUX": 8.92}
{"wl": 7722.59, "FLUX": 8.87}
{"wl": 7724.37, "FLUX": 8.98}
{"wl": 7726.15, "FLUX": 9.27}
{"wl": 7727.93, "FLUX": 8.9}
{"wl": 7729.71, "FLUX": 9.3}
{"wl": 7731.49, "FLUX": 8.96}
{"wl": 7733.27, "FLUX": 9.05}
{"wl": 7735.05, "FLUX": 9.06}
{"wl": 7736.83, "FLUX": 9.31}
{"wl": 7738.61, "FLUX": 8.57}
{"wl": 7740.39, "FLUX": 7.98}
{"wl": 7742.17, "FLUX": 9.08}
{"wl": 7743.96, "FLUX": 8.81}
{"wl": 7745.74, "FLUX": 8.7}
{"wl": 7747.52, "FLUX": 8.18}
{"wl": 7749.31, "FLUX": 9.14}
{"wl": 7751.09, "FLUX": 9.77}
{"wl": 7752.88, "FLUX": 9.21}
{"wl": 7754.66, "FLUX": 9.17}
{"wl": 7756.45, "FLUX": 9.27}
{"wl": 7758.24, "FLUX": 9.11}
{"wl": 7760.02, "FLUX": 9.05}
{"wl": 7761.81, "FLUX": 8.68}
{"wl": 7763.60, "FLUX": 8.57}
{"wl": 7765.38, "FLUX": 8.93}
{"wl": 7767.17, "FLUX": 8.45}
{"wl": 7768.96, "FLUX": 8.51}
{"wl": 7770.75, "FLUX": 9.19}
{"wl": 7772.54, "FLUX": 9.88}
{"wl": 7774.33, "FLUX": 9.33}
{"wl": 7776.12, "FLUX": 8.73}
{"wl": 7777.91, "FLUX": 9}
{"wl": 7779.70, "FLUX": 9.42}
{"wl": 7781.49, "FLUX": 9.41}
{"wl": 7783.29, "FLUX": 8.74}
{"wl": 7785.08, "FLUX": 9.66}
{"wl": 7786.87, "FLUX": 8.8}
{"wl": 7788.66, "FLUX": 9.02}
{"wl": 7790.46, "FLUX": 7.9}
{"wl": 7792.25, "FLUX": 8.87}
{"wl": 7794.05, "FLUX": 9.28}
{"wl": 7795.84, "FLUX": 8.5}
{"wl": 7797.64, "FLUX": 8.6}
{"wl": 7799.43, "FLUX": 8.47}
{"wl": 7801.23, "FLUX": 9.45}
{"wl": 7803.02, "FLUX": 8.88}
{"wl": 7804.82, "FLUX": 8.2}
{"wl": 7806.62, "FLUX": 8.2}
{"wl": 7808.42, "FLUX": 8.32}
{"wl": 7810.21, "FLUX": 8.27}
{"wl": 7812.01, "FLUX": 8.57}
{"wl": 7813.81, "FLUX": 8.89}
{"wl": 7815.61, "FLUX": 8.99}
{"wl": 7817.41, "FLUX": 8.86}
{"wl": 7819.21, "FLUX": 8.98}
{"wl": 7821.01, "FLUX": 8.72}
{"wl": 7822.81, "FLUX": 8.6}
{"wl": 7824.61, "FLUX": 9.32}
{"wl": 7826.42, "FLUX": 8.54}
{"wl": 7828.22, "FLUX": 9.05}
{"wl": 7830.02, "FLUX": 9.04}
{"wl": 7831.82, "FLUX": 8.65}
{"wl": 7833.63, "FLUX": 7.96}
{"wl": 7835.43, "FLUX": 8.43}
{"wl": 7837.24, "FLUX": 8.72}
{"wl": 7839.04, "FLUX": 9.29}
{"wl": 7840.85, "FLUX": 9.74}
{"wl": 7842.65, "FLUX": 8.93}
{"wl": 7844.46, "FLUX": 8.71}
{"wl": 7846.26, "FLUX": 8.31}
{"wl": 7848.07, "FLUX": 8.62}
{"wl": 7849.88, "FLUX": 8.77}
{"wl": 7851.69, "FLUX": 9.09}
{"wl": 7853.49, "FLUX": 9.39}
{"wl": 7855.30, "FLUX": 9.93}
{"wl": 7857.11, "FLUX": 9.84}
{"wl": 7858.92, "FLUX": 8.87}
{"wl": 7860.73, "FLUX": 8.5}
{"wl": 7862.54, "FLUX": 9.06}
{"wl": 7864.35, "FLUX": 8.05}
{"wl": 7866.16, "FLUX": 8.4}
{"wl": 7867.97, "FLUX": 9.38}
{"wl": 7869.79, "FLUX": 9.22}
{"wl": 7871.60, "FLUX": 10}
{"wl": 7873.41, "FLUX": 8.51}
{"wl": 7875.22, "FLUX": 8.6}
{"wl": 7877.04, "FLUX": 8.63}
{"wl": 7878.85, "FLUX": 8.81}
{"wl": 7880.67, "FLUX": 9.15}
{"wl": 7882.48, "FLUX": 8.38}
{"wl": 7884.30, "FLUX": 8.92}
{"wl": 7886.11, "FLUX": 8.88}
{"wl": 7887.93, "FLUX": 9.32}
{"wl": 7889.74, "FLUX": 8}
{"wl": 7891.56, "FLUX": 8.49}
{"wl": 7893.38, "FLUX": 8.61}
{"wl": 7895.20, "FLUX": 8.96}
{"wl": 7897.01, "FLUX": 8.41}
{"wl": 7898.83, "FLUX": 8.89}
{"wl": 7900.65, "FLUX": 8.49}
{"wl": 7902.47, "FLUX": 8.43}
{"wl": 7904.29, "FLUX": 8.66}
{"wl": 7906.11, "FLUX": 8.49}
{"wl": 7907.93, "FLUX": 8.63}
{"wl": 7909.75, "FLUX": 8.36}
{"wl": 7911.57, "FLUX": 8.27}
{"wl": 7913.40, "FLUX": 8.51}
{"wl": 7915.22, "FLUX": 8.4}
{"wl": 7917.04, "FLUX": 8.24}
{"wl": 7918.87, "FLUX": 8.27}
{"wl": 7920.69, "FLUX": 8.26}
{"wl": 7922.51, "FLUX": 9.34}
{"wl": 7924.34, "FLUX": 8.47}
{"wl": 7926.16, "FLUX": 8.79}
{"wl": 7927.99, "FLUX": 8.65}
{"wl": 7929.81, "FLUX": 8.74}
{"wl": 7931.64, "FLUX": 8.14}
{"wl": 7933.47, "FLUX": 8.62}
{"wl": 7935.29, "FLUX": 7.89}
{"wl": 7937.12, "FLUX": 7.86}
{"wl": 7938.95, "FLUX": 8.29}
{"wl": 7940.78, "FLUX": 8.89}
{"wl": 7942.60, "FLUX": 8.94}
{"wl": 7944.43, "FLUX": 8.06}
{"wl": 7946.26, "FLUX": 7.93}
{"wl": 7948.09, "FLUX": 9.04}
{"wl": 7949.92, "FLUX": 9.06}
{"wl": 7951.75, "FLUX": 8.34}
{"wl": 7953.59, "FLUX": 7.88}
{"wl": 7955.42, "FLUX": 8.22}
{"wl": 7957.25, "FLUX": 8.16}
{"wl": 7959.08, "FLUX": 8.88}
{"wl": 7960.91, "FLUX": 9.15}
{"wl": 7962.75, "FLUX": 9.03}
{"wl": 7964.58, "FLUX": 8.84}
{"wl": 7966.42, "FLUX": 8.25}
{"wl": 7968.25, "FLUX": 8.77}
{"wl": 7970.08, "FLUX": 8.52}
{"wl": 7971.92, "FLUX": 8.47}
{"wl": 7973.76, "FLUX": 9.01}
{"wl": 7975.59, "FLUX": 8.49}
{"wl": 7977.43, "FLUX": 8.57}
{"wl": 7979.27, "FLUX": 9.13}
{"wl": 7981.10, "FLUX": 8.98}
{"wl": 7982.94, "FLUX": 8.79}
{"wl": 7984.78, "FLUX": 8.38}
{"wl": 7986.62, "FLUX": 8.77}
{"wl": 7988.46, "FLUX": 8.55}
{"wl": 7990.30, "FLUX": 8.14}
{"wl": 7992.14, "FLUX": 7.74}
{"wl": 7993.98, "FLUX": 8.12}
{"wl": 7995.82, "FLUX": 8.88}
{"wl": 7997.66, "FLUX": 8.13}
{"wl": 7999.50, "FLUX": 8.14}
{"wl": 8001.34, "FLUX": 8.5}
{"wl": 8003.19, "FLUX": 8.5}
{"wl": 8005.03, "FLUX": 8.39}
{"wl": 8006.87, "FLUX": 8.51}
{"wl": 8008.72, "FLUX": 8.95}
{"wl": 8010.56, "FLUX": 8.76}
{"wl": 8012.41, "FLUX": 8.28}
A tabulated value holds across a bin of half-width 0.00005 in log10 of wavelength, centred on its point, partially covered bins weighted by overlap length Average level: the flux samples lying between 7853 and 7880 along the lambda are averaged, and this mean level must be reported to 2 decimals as 9.01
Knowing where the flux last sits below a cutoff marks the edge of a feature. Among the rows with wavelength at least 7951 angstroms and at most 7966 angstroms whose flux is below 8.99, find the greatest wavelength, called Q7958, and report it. 7964.58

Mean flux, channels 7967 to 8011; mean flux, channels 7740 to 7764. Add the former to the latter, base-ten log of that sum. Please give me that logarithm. 1.24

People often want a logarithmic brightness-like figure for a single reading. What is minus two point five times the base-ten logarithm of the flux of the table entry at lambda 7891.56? -2.32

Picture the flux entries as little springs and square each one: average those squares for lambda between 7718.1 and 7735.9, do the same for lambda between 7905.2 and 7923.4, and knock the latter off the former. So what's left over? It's 9.1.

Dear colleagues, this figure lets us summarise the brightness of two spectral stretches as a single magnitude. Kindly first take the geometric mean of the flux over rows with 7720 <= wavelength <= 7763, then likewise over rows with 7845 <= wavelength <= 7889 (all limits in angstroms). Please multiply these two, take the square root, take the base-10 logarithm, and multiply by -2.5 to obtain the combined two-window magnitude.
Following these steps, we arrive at -2.38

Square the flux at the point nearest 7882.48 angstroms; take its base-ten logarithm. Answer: 1.85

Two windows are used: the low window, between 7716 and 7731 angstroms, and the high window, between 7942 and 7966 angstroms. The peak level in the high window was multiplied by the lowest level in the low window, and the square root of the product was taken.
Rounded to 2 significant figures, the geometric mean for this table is 8.9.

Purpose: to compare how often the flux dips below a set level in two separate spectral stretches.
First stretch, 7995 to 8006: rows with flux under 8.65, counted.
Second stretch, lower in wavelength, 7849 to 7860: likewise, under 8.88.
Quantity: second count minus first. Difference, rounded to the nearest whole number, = -3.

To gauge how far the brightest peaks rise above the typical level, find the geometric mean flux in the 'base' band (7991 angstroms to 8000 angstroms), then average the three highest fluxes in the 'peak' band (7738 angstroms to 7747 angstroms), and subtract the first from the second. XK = 0.67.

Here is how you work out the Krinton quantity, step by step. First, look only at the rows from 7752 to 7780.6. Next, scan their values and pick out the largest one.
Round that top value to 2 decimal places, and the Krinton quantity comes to 9.88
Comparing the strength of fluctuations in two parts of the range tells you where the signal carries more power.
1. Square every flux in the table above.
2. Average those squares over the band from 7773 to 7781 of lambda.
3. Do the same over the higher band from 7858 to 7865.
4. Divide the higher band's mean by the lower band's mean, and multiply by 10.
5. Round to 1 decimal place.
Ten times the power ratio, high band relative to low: 8.9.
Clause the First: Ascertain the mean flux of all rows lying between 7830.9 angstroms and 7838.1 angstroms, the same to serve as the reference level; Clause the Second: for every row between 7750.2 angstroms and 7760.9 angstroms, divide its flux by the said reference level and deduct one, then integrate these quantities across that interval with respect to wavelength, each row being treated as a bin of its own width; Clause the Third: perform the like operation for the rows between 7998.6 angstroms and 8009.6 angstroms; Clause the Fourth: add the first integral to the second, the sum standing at 1.1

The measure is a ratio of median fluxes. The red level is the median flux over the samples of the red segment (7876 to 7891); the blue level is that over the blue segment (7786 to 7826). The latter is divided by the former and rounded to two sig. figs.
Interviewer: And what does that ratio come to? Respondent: 0.99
